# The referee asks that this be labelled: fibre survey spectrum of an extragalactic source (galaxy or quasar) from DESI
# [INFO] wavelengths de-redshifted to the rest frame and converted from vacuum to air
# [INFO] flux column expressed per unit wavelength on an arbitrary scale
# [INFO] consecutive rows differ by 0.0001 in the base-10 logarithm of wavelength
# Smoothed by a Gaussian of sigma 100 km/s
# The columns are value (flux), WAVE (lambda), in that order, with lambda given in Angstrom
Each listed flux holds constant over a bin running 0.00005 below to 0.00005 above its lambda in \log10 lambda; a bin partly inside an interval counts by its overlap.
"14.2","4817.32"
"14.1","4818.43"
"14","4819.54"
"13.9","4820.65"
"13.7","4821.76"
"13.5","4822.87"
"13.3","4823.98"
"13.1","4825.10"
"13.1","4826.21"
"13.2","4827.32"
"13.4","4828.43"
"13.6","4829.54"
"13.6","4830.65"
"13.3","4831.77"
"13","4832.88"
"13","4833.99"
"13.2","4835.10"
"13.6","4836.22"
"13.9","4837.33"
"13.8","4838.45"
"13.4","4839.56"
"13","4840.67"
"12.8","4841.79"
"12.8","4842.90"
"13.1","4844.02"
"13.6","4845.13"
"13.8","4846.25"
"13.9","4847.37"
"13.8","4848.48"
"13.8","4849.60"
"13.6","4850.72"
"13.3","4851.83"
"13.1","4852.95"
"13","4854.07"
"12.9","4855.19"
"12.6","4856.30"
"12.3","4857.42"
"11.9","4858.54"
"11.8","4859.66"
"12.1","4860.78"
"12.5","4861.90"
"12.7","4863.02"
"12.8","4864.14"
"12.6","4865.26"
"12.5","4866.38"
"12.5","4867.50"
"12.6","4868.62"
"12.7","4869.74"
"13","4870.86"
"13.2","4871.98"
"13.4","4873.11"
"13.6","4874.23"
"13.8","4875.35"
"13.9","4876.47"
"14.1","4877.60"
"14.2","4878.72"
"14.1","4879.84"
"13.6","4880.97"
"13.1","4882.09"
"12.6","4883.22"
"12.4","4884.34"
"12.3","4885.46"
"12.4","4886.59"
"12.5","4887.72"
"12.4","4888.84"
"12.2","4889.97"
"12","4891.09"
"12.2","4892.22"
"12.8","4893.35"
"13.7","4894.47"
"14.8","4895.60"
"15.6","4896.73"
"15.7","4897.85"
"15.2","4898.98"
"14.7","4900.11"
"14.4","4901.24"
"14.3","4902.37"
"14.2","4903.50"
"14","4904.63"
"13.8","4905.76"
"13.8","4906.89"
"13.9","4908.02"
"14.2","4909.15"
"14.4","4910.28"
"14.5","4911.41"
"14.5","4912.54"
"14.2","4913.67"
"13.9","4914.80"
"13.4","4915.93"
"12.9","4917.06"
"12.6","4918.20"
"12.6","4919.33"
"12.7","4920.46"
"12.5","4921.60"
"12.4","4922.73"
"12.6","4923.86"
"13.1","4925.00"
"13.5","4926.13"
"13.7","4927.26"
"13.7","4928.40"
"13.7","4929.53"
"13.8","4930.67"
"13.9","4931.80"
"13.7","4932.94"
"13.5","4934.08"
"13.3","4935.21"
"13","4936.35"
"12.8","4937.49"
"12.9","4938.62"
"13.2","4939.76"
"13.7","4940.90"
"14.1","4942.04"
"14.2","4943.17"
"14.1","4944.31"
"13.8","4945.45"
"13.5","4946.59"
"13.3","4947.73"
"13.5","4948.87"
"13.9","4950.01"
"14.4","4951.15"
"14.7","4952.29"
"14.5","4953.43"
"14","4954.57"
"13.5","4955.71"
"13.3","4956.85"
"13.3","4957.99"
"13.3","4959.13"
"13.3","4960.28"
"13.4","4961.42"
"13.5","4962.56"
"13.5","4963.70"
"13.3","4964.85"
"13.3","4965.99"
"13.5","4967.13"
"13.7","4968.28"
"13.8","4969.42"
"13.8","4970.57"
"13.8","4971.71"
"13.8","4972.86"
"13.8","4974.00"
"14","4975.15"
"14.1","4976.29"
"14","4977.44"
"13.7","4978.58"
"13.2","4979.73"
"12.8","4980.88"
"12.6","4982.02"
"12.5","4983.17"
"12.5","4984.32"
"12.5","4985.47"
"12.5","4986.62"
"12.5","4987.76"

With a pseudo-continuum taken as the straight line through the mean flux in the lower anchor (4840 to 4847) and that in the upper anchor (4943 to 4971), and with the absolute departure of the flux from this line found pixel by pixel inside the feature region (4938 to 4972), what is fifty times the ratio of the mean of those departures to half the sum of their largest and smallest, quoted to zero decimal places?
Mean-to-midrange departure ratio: 33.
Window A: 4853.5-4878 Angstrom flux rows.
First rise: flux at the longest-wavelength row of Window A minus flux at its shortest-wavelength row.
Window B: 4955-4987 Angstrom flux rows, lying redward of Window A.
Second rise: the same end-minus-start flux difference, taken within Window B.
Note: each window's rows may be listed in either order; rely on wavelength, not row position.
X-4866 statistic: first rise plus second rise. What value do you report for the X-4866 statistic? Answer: 0.10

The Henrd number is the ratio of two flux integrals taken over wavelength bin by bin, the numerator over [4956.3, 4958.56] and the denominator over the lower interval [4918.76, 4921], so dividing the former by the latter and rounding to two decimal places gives 1.06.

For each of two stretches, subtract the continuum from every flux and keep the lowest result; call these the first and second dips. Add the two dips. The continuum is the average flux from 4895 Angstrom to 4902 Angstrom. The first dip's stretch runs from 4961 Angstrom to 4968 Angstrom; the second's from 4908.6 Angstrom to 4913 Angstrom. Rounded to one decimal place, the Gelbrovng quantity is -2.6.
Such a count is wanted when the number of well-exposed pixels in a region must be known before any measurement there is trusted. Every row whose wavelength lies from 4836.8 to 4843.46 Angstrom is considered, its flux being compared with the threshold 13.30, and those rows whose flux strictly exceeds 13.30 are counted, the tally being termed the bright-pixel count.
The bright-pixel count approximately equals 3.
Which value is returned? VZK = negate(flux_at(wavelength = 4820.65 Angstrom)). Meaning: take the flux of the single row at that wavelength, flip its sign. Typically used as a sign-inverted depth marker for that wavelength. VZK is -13.90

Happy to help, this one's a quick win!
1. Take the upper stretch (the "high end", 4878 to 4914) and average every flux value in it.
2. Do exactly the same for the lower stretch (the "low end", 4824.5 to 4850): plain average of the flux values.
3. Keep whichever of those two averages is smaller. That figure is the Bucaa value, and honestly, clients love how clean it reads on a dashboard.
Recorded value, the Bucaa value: 13.4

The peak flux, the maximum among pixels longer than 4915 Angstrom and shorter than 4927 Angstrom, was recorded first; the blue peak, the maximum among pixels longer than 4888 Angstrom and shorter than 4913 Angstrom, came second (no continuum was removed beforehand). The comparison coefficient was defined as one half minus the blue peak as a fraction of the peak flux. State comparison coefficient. -0.66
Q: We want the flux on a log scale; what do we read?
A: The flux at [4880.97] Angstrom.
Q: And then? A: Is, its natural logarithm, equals 2.610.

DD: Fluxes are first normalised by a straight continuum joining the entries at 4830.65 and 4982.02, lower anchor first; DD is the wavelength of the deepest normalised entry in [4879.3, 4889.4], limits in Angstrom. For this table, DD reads 4885.46 Angstrom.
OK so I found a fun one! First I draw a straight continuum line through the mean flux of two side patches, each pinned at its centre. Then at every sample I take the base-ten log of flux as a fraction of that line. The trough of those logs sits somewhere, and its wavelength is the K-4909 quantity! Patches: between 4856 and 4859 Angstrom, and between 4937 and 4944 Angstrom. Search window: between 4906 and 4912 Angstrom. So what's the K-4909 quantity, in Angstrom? 4906.89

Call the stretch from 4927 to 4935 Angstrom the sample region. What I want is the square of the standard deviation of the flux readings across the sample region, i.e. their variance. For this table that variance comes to 0.01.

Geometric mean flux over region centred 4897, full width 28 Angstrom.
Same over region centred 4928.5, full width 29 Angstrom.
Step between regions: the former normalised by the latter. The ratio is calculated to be 1.025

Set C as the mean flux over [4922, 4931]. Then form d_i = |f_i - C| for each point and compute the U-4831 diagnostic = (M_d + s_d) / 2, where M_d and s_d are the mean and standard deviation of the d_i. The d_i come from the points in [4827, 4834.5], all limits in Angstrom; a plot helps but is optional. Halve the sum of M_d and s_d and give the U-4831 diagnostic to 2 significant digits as 0.16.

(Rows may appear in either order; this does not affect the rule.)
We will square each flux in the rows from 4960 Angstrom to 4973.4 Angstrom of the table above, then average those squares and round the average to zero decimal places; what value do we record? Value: 184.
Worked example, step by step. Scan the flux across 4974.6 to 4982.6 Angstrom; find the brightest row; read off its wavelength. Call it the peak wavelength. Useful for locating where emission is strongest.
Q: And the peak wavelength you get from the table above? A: 4976.29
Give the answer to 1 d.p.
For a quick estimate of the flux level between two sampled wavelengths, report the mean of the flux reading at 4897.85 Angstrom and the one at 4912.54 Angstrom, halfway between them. 15.1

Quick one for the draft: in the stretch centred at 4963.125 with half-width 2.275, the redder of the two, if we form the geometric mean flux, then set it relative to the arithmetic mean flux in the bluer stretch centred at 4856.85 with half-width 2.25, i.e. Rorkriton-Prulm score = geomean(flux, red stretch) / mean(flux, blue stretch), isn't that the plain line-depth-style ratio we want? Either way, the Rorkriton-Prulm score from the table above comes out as 1.080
